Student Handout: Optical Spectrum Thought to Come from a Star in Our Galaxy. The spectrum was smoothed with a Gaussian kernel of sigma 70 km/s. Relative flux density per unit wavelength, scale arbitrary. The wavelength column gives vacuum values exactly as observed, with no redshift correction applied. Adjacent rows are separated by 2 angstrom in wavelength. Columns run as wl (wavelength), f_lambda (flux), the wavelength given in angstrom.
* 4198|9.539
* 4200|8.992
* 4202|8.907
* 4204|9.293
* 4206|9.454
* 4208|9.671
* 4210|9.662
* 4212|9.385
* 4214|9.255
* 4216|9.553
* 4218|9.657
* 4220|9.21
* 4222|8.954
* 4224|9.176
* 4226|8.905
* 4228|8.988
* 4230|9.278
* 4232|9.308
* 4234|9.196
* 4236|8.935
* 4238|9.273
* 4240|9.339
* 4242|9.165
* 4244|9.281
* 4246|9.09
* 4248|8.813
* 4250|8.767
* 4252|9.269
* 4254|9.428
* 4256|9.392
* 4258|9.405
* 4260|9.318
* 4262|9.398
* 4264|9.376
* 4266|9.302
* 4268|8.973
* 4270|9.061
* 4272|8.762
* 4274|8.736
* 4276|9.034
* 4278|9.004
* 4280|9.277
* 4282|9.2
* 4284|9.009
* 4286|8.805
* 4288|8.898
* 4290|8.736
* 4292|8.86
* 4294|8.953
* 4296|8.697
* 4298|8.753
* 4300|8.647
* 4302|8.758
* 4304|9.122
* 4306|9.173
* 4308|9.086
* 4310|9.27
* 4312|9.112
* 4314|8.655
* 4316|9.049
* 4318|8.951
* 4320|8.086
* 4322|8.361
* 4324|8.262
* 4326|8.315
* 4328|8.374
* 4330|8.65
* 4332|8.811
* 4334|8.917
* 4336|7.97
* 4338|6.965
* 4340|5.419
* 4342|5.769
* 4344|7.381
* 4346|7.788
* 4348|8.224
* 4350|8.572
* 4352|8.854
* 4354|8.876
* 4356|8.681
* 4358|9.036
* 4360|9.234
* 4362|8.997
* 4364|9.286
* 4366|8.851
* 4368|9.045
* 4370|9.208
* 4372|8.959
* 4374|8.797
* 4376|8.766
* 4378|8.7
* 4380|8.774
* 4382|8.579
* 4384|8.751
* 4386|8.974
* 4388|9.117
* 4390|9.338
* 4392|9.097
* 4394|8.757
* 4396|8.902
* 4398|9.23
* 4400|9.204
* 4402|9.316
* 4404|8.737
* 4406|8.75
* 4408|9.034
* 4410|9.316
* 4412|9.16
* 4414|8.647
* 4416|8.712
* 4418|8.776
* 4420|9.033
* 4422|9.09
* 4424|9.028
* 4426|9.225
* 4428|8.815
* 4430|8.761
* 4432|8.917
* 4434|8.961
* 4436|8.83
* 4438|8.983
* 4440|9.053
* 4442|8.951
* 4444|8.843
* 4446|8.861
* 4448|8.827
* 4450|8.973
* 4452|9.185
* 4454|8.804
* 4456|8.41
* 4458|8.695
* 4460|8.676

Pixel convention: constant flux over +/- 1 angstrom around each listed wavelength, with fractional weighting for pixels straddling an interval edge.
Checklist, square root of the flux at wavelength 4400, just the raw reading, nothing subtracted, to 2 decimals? 3.03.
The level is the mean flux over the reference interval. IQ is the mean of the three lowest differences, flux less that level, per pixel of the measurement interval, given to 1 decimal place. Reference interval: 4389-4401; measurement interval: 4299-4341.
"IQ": -2.3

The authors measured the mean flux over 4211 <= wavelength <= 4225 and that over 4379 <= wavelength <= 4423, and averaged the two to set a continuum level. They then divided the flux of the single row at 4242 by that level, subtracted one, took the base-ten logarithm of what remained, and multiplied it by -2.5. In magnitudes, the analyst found 6.4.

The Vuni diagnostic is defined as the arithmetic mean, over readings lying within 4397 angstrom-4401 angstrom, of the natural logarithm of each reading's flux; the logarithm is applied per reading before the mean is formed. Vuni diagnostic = 2.221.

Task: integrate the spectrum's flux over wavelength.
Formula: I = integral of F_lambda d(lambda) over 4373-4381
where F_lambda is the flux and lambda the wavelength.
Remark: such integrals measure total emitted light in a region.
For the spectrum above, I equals 70.1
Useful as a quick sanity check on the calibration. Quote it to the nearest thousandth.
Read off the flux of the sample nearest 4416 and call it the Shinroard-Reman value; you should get 8.712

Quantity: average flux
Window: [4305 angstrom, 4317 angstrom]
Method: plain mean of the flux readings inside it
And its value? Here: 9.06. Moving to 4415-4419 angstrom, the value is 8.74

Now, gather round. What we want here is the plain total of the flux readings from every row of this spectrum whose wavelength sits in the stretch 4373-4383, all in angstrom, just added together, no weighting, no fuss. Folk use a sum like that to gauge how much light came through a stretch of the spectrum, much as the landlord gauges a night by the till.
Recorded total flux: 43.6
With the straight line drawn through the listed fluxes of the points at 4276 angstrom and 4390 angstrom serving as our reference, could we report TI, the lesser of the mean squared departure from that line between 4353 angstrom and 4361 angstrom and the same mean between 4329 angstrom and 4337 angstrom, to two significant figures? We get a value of 0.13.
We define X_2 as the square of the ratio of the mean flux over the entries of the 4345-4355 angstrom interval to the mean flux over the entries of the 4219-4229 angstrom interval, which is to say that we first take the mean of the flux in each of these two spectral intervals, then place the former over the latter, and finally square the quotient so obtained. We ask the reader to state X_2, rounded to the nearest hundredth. 0.88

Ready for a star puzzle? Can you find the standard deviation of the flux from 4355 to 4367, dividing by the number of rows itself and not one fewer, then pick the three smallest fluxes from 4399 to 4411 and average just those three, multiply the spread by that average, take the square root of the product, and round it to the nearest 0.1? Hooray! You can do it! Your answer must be 1.4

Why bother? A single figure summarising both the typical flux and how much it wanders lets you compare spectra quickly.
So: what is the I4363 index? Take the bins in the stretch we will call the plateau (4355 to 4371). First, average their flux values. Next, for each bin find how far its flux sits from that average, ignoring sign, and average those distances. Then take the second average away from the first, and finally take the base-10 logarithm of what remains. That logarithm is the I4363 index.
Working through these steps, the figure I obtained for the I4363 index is 0.949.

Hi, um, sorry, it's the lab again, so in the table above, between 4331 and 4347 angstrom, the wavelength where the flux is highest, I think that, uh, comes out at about 4334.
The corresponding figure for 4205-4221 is 4208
